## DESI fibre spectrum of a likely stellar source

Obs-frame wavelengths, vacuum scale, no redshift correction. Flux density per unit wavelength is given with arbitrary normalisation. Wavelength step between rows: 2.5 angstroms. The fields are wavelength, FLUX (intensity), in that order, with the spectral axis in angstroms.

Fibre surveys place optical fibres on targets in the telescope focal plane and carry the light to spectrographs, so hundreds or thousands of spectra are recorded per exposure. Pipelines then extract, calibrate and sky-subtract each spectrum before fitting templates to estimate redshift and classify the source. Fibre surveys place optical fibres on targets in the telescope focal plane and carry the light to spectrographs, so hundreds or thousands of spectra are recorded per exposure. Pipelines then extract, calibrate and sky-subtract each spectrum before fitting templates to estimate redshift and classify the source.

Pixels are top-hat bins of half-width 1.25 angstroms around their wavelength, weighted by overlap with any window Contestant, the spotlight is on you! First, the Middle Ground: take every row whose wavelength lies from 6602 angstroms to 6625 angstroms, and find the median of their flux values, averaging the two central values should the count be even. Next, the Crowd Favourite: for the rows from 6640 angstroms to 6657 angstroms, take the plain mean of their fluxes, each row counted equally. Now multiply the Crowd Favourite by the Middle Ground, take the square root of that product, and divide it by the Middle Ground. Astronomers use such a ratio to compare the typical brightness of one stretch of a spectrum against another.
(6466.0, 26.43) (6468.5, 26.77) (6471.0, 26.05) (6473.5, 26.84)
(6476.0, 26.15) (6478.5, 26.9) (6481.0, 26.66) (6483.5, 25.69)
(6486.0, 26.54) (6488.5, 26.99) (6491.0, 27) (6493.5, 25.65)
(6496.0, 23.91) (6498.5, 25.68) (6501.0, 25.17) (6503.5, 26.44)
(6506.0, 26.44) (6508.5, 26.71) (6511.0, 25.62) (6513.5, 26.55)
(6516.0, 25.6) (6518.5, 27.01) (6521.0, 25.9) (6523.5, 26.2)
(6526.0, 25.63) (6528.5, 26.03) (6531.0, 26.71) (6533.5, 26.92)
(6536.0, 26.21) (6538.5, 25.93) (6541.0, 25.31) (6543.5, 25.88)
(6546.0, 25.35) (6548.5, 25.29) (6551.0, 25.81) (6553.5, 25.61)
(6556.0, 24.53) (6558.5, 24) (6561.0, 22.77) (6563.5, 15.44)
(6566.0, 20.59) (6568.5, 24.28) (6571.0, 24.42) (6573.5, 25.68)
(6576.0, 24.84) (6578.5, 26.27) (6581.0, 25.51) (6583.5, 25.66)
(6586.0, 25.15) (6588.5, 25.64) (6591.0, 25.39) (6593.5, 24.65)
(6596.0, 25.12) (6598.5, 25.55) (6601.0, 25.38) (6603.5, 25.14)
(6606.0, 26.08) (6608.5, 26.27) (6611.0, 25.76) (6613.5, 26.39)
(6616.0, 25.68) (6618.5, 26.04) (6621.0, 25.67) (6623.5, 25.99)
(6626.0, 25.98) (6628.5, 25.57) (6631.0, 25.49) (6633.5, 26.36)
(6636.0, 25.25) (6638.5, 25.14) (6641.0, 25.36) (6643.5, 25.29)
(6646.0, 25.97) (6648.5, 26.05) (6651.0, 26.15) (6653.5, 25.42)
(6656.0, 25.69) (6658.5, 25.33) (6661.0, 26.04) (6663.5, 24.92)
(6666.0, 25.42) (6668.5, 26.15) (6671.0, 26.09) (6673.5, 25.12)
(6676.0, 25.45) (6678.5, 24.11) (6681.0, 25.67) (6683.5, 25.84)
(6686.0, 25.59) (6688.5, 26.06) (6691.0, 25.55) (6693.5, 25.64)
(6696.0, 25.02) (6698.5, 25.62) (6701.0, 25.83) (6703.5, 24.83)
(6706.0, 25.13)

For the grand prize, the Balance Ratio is 0.99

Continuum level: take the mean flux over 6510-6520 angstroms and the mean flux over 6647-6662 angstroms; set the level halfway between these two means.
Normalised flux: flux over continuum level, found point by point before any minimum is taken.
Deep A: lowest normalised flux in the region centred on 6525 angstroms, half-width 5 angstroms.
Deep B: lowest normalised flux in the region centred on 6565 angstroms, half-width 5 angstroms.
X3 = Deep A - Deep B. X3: 0.39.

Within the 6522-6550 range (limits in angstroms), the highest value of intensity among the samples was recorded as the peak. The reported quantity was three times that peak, 80.8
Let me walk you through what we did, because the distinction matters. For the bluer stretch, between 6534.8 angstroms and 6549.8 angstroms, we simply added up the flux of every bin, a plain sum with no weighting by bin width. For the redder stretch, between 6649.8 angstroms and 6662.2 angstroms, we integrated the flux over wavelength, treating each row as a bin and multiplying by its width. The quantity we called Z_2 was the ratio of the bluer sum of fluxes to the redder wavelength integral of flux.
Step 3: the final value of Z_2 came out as 0.5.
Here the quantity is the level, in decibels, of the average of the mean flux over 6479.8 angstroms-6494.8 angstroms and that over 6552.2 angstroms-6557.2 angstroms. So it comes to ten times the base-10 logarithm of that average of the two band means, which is 14.1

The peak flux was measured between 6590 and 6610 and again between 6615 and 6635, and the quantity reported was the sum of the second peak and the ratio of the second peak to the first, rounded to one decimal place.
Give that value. 27.4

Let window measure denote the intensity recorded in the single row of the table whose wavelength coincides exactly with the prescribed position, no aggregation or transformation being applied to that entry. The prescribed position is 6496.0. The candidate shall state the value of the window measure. 23.91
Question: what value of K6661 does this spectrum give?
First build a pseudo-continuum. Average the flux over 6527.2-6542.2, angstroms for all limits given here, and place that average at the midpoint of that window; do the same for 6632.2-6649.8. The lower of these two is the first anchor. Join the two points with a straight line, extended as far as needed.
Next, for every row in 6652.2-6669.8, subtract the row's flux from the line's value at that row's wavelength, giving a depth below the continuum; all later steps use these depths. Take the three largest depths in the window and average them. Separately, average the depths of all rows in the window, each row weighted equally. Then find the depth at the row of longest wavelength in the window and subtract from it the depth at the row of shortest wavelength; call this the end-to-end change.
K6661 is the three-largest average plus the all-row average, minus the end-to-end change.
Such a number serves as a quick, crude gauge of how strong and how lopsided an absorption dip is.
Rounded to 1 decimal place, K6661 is 1.1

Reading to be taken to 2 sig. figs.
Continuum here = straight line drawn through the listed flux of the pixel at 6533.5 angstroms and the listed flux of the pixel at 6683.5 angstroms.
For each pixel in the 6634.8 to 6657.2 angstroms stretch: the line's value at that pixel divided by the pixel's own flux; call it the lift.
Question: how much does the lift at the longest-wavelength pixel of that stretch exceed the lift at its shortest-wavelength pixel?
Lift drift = -0.023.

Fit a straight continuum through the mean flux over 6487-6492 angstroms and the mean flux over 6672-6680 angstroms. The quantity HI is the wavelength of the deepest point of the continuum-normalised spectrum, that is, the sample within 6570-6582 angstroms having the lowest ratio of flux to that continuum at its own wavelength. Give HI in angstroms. 6571.0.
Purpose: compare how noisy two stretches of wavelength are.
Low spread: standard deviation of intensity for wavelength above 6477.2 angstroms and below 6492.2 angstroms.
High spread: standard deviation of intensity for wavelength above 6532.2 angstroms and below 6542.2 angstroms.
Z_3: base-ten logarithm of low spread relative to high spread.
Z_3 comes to -0.1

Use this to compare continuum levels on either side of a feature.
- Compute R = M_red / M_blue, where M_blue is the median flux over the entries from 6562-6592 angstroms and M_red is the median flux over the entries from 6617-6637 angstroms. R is 1.02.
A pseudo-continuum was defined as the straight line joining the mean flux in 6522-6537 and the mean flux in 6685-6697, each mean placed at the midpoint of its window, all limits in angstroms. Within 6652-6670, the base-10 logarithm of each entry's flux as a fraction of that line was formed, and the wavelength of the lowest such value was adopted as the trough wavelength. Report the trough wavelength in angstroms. 6663.5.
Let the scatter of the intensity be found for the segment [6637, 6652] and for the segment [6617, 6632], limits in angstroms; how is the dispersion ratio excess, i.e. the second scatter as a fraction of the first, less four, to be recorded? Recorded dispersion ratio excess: -3.46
